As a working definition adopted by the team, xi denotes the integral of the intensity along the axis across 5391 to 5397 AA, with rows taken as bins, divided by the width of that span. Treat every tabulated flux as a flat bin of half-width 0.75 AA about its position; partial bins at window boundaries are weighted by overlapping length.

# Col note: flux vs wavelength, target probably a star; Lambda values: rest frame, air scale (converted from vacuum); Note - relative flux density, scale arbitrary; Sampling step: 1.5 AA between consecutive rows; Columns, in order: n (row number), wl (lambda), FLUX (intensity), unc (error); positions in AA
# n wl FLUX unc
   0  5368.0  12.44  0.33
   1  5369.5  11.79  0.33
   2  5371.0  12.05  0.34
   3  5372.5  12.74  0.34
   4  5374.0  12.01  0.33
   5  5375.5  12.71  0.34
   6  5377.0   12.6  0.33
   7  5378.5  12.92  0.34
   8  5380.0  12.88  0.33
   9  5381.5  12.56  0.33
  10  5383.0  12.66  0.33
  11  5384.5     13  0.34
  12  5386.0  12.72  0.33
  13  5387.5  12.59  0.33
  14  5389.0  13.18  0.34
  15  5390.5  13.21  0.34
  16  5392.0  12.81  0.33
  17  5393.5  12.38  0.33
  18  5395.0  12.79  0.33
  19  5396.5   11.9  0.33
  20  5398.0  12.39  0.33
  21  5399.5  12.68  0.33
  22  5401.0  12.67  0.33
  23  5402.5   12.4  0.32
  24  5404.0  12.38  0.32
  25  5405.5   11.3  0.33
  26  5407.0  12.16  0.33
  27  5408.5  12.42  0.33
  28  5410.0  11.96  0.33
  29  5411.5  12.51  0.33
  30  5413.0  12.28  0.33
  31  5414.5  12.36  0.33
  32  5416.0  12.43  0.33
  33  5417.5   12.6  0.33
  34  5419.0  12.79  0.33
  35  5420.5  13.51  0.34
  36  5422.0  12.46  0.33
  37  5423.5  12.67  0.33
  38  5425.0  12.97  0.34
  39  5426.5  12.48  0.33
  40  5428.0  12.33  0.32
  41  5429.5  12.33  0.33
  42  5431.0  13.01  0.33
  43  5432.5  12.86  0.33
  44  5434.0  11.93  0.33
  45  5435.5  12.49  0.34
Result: 12.52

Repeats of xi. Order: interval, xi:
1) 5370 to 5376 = 12.34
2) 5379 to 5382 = 12.75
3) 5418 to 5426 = 12.86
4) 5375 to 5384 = 12.73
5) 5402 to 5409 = 12.11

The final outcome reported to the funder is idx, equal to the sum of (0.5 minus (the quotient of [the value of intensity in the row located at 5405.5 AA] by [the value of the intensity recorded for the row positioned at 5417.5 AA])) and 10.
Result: 9.60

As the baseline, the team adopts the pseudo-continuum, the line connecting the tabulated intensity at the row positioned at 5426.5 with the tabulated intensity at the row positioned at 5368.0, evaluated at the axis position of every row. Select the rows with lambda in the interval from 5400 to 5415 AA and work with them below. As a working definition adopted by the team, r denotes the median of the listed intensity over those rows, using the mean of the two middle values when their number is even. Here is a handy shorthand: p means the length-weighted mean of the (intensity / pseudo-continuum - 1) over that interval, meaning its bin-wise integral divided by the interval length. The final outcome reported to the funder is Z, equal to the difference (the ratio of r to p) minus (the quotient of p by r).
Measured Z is -708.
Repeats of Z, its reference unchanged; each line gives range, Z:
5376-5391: 427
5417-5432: 655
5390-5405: 2262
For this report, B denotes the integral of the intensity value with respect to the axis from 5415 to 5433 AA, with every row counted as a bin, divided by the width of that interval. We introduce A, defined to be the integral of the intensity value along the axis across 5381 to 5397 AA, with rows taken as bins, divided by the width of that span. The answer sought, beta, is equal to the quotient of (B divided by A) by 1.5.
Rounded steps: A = 12.7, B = 12.7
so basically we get 0.665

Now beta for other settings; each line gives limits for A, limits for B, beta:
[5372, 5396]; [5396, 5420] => 0.647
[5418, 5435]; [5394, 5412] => 0.647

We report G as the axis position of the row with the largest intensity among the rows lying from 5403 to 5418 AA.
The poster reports 5417.5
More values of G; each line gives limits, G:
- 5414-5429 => 5420.5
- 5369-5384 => 5378.5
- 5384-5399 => 5390.5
